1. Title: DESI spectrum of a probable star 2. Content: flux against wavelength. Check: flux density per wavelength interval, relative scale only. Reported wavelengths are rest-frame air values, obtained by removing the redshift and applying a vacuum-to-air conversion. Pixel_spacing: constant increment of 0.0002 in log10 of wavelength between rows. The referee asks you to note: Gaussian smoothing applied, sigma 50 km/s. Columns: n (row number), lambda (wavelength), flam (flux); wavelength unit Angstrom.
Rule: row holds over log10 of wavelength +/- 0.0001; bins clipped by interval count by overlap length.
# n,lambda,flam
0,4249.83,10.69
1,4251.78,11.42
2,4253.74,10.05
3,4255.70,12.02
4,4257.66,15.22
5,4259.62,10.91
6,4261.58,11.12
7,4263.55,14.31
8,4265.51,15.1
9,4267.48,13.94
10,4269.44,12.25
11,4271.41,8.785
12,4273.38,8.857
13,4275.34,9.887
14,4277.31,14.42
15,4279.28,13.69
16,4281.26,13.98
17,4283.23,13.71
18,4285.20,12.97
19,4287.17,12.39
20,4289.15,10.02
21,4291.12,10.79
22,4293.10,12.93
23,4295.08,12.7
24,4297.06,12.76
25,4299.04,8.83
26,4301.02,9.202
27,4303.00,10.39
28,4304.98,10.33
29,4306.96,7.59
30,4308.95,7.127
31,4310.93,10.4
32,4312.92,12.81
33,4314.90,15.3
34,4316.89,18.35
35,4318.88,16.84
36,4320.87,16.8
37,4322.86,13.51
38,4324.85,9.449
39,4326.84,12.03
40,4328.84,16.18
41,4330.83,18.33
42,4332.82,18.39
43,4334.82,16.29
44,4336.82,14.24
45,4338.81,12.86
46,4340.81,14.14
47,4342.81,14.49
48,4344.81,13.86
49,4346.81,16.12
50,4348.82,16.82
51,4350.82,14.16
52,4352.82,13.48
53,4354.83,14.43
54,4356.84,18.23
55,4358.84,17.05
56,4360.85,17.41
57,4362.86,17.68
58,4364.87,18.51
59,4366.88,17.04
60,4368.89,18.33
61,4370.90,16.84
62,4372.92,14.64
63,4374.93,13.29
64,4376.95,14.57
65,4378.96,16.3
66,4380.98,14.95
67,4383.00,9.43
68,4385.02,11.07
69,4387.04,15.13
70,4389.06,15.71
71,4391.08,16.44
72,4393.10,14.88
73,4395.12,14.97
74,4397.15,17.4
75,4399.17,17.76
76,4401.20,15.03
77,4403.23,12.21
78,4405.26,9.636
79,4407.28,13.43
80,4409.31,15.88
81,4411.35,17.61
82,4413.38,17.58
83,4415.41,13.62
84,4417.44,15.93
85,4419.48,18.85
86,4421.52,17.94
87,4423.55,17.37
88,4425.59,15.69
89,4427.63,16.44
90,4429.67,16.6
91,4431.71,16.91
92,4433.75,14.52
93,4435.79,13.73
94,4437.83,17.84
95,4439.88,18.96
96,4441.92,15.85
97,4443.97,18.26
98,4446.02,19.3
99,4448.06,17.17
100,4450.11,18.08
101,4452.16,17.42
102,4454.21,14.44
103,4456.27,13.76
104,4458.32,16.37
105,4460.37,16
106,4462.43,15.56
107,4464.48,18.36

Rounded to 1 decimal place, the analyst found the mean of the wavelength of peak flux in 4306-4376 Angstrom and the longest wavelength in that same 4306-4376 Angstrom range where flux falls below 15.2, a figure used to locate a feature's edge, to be 4369.9 Angstrom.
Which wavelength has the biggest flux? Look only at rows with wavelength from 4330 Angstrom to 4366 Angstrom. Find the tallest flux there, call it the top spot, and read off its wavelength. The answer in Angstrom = 4364.87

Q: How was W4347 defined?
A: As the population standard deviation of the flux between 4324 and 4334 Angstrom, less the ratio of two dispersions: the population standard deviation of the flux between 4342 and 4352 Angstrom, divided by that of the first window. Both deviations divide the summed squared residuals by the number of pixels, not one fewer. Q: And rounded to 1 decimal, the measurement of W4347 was 3.2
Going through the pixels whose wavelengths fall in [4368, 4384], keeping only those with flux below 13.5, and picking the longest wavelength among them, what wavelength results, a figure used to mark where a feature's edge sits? 4383.00 Angstrom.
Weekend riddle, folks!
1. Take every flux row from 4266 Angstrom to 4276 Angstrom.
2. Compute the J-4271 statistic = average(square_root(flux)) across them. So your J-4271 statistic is 3.3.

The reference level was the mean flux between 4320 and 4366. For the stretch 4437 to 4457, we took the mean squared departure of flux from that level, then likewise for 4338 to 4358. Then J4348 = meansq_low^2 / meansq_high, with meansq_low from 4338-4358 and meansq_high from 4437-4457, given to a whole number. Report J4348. 1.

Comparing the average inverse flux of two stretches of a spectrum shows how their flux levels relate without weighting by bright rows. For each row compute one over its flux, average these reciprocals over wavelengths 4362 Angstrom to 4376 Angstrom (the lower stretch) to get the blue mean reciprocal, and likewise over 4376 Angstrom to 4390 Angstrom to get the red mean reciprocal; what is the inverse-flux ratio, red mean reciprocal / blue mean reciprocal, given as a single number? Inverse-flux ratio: 1.23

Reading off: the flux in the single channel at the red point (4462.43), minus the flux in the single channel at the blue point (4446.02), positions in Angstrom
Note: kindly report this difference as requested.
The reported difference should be -3.7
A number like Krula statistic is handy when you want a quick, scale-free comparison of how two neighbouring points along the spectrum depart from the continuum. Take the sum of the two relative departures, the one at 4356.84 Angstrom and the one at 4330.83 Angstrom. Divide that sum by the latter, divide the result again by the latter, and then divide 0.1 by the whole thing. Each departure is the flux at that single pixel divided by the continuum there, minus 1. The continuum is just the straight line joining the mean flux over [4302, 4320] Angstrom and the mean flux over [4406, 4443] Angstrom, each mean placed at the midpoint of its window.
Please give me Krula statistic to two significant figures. 0.024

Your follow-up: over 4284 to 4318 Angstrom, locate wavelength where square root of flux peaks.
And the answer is 4316.89 Angstrom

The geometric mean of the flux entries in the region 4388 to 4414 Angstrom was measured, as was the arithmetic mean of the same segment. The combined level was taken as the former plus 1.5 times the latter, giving 38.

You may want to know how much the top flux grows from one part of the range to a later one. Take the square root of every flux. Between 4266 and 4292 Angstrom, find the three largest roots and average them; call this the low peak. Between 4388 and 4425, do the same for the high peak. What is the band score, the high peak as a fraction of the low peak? 1.14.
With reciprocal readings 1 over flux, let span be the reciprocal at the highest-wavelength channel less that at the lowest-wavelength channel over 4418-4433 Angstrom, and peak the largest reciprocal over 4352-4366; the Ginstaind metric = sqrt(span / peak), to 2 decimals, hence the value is 0.29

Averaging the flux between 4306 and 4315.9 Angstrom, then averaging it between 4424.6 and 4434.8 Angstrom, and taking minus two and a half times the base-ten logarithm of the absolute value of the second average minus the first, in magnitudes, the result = -1.8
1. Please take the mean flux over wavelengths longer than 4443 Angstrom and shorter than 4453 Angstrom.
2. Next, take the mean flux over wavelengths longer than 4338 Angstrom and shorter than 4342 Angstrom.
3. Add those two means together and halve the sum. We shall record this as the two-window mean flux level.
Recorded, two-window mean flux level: 15.8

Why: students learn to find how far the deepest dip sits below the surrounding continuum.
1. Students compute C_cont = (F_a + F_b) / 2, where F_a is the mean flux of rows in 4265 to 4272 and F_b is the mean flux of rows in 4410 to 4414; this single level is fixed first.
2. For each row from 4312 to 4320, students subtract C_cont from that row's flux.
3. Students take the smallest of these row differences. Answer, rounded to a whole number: -2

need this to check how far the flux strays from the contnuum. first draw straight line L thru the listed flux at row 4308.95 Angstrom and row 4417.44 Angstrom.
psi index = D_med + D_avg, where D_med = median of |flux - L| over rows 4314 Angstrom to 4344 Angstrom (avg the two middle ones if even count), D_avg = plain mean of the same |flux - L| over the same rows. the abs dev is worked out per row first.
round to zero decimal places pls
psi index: 13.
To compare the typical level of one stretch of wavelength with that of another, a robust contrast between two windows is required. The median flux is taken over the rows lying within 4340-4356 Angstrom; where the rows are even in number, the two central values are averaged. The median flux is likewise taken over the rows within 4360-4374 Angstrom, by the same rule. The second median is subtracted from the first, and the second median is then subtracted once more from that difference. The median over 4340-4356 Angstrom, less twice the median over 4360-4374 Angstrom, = -20.5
